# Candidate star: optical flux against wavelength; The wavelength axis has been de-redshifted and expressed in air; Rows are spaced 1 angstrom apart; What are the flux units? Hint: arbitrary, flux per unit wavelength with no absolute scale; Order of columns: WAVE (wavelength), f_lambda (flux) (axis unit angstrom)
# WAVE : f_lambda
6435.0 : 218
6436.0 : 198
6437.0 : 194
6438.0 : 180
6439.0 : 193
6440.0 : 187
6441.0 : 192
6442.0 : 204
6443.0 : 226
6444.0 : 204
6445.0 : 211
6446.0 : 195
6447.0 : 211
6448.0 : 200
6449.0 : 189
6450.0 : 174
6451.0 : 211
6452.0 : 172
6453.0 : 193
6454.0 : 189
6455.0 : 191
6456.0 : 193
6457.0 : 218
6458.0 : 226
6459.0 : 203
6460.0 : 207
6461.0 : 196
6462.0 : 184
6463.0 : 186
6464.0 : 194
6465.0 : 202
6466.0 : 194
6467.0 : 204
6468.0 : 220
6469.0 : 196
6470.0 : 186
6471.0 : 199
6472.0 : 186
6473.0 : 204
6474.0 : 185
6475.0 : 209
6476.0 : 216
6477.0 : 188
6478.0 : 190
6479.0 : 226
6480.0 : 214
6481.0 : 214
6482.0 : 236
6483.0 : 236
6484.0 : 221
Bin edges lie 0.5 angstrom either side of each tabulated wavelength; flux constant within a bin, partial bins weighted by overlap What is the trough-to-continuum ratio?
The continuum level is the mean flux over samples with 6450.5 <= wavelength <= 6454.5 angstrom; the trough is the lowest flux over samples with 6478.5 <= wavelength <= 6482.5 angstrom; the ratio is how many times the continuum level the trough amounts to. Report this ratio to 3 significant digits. 1.12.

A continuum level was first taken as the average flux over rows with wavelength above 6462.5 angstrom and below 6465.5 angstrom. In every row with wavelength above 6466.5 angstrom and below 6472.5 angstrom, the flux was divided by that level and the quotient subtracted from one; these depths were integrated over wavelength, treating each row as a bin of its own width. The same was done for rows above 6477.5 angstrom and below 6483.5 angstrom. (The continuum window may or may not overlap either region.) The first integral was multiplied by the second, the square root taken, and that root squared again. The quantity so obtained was 0.11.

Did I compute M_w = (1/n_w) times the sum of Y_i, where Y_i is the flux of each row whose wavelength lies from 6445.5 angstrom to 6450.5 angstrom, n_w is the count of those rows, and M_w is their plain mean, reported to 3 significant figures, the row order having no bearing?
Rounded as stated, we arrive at 194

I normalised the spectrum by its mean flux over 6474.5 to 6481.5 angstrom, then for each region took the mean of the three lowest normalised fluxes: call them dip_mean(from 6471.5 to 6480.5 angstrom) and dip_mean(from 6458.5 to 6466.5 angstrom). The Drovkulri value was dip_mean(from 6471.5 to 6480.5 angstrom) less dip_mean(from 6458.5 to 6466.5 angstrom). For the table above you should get -0.01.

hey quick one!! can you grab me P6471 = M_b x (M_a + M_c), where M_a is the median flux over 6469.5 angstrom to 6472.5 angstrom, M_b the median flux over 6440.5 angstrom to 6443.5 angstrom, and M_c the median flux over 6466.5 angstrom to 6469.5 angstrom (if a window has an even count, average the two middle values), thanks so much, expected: 79560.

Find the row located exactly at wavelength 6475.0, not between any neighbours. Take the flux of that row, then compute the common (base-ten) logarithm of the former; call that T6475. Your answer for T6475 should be 2.32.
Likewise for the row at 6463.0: 2.27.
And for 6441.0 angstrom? 2.28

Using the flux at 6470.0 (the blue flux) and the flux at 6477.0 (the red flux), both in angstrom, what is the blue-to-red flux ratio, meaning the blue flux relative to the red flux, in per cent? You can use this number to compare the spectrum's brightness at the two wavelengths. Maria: 99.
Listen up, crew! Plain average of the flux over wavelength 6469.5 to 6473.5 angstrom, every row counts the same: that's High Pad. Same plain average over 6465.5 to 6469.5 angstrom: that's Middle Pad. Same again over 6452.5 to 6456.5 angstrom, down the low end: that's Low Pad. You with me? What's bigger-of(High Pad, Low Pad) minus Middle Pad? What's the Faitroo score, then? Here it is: -10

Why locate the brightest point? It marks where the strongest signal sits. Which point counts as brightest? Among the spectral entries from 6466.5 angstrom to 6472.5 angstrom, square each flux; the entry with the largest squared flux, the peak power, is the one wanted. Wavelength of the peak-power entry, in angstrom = 6468.0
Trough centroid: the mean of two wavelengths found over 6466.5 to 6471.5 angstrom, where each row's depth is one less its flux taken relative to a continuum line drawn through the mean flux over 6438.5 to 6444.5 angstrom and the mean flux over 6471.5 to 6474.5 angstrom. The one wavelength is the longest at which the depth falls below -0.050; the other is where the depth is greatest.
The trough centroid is 6469.0 angstrom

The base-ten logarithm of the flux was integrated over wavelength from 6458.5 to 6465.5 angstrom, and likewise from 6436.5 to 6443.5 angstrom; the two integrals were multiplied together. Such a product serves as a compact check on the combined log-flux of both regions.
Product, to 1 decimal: 257.5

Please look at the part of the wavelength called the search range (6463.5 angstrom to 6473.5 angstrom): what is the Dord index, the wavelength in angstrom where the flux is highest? 6468.0 angstrom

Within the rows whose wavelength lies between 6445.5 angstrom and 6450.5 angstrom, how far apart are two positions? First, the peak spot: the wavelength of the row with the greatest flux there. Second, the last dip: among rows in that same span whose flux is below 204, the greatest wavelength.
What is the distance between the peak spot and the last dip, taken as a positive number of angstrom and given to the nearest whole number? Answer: 3 angstrom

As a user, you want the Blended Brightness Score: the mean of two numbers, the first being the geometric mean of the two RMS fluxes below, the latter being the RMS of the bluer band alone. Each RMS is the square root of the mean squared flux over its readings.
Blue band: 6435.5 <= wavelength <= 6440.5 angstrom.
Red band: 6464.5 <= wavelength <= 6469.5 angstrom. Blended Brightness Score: 194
